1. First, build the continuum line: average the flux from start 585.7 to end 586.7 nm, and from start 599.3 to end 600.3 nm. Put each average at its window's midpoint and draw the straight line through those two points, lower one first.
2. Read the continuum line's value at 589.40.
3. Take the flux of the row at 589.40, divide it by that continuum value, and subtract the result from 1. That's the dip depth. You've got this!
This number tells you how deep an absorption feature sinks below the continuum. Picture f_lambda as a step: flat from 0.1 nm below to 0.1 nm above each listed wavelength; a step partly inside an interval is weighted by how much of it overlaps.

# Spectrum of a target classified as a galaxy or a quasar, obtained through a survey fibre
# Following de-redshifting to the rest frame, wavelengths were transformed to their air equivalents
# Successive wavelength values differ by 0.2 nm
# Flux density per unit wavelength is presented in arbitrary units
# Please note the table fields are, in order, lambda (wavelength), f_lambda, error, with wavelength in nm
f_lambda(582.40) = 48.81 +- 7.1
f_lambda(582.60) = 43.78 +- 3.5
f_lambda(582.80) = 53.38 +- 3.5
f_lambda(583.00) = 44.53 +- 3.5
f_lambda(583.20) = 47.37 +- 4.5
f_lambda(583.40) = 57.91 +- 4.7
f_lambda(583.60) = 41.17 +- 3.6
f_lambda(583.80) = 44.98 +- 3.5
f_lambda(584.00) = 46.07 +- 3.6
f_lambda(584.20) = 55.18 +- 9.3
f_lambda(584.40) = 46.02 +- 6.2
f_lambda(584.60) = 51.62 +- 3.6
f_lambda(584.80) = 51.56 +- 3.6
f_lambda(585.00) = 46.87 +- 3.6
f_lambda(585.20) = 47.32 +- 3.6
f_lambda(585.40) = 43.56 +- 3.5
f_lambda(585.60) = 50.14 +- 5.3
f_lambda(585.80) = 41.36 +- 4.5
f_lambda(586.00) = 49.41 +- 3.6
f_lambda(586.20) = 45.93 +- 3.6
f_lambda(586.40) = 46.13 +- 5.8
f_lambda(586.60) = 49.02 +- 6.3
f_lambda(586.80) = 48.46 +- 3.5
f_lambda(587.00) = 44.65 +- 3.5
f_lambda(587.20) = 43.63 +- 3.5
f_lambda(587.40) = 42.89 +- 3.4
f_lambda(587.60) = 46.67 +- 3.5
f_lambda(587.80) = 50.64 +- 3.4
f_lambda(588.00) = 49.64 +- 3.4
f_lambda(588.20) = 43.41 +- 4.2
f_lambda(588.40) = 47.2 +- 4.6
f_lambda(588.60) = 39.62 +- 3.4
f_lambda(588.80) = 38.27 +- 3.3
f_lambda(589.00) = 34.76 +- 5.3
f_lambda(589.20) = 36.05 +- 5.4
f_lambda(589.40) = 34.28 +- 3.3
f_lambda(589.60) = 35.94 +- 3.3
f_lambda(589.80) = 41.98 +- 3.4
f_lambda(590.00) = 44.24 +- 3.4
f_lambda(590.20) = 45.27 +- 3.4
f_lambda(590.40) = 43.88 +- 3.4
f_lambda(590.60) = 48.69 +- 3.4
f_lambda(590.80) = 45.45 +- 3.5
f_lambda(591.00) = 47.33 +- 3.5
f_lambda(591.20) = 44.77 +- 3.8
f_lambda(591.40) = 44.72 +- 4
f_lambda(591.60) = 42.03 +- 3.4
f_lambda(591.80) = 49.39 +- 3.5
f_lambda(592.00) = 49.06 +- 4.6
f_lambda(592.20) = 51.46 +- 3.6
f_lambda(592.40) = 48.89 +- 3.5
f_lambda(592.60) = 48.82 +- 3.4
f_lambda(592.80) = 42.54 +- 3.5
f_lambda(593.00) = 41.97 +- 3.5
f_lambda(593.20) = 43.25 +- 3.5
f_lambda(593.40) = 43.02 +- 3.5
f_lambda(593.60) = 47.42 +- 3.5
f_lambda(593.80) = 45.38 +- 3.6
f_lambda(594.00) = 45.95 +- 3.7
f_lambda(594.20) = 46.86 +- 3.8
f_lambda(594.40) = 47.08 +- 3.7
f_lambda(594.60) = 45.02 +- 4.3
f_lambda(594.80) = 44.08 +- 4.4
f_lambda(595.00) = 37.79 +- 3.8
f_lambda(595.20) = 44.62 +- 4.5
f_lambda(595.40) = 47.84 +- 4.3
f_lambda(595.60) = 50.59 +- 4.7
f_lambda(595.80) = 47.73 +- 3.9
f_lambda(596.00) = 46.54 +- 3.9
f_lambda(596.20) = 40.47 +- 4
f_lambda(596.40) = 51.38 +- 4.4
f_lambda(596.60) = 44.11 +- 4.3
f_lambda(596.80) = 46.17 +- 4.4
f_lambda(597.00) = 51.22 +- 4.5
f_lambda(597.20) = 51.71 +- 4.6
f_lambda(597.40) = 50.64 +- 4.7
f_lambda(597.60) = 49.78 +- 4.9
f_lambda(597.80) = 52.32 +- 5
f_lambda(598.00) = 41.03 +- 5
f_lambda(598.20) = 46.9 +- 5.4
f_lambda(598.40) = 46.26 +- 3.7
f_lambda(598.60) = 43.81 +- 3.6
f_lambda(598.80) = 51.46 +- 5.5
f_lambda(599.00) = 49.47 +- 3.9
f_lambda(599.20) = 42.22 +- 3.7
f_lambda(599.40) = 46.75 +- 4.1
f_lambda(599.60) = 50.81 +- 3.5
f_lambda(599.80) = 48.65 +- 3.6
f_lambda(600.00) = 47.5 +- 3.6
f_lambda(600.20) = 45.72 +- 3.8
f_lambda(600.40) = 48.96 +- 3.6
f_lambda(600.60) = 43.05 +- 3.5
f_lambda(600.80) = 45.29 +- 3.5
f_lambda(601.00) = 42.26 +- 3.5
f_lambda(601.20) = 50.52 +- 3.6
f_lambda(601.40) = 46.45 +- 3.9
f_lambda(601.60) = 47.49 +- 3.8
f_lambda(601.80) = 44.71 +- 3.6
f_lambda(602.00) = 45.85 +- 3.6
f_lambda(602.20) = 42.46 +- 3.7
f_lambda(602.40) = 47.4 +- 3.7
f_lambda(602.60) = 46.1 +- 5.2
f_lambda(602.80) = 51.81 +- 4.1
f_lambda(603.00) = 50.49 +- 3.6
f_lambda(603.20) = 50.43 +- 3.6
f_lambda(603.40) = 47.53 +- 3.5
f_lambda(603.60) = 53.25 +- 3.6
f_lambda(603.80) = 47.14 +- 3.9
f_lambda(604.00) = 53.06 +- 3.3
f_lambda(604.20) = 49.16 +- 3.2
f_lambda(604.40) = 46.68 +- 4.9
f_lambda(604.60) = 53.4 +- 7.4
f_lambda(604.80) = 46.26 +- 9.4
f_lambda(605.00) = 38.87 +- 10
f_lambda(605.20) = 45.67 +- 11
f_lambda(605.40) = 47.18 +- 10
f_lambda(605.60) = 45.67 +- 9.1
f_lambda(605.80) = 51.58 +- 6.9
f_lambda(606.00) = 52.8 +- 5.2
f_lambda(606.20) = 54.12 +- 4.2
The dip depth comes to 0.27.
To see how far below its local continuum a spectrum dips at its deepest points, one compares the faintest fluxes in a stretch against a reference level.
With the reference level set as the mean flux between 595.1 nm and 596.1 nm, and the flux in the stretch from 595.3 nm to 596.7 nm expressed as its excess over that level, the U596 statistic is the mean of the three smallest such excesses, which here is -3.8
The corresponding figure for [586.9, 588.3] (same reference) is -4.2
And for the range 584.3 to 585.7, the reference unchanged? -2.0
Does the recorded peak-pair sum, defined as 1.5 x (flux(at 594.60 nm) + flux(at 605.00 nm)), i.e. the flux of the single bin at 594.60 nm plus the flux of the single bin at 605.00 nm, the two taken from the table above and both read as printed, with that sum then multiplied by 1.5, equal 126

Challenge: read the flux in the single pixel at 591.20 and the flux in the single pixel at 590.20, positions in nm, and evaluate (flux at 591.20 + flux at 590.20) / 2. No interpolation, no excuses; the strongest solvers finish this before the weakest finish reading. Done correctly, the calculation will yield 45.0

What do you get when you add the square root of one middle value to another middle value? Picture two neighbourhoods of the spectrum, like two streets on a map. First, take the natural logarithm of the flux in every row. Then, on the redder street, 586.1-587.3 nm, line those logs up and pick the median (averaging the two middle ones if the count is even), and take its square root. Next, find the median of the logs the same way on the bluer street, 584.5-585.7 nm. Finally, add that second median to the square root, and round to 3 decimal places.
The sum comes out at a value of 5.843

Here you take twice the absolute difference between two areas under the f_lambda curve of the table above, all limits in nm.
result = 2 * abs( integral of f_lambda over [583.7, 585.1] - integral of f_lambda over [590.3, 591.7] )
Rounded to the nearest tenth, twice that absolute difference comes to 10.2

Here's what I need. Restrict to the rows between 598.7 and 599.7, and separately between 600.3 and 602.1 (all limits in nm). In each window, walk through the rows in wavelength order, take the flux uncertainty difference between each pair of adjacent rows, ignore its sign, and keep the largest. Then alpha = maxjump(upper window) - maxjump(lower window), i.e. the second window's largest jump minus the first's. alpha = -1.3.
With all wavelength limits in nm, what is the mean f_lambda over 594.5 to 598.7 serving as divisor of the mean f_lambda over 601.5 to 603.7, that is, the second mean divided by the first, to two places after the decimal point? 1.03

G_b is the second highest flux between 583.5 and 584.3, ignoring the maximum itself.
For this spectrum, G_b 46.07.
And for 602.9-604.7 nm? 53.25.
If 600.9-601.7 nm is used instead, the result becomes 47.49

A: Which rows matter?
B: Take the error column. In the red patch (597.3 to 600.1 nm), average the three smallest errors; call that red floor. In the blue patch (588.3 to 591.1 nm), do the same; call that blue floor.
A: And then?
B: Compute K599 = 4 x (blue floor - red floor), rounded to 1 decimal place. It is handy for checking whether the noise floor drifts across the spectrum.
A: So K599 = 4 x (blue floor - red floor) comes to -1.1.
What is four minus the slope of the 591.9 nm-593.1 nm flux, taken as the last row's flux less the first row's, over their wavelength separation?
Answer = 11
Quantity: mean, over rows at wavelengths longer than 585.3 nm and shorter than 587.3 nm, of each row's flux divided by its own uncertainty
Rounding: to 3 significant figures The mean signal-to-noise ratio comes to 11.2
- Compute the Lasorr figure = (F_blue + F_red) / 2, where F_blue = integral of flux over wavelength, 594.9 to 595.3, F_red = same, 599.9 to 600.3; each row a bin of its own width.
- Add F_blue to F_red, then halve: 17.6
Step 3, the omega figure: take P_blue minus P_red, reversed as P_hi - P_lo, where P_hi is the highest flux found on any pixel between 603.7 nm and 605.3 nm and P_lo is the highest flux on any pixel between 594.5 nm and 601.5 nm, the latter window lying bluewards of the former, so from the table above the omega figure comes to 1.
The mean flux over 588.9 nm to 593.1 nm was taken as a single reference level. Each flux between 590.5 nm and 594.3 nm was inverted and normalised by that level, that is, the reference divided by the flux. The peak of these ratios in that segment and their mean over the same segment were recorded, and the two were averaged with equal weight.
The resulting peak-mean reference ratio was 1.00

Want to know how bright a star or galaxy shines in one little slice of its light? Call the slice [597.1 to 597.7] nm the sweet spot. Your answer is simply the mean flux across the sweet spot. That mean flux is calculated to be 51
